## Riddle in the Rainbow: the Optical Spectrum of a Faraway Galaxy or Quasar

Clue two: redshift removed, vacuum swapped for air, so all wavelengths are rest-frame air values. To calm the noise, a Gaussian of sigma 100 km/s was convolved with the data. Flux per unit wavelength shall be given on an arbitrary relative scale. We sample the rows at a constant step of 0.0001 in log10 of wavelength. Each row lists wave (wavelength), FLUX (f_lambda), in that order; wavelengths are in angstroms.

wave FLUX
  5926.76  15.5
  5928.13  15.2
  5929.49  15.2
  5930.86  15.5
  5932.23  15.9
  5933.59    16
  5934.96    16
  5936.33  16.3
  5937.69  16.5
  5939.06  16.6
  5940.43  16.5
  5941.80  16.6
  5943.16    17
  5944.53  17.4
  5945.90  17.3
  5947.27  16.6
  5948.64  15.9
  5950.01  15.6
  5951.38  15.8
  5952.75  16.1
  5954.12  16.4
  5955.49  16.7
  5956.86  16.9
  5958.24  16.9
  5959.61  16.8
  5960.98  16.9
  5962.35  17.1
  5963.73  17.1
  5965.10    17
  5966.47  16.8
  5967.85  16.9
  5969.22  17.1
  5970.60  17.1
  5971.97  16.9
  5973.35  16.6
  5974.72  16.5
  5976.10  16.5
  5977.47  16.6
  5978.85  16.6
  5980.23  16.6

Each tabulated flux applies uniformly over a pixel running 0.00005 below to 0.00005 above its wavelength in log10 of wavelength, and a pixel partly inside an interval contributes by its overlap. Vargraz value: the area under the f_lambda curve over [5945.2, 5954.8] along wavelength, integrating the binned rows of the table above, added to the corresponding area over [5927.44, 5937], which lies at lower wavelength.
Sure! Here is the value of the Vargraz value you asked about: 306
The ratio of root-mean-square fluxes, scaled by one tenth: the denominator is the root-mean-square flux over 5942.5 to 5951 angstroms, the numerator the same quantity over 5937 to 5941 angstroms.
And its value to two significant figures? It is 0.099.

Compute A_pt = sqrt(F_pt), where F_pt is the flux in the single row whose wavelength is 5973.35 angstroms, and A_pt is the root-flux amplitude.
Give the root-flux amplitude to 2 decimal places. 4.07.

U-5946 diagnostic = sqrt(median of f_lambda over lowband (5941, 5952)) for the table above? 4.07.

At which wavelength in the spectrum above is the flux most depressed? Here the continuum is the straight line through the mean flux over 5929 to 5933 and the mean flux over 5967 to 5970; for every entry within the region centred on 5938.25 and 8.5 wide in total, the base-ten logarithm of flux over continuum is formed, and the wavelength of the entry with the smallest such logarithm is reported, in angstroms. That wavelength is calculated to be 5934.96 angstroms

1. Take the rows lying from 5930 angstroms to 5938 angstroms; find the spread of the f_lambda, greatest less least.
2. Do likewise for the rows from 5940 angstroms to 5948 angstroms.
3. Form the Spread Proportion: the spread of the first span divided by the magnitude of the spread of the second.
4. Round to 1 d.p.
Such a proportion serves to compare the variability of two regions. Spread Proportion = 1.1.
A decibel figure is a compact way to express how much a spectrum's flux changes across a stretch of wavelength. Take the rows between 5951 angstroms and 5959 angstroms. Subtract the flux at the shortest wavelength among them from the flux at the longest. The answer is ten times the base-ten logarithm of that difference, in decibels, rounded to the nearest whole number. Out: 0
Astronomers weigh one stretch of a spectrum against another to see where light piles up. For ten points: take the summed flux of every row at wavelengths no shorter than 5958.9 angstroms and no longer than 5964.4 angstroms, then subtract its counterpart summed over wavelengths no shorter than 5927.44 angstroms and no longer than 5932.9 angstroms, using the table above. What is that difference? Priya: 6.1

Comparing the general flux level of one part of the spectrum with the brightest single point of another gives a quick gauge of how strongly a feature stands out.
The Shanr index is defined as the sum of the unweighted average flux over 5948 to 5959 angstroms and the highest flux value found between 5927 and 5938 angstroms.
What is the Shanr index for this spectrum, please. 32.8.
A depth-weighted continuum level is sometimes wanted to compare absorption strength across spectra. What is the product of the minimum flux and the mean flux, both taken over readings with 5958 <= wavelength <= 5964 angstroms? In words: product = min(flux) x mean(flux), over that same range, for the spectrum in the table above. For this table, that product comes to 285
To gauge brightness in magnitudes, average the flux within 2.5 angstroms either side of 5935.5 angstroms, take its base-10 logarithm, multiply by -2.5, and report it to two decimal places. -3.02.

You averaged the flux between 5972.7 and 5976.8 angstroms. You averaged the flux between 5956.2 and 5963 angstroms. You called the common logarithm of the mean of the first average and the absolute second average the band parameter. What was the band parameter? 1.22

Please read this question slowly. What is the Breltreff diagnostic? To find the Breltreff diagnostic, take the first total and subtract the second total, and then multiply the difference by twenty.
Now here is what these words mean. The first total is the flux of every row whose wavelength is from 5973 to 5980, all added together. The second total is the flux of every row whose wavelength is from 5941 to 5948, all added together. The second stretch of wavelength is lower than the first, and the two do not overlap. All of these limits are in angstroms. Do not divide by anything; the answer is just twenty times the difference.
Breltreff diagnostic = -42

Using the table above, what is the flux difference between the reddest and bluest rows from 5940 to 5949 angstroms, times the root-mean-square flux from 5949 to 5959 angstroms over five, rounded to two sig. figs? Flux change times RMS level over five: -2.0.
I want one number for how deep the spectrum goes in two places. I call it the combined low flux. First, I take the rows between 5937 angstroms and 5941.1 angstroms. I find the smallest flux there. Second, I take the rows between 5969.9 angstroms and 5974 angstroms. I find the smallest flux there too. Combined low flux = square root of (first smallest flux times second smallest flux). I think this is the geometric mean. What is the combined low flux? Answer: 16.5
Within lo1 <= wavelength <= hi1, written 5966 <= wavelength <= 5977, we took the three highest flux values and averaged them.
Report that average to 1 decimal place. 17.0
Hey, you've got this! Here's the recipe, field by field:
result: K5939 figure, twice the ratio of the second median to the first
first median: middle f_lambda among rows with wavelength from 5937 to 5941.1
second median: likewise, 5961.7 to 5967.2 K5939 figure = 2.07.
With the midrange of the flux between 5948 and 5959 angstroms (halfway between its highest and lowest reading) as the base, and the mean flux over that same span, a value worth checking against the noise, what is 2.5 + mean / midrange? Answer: 3.502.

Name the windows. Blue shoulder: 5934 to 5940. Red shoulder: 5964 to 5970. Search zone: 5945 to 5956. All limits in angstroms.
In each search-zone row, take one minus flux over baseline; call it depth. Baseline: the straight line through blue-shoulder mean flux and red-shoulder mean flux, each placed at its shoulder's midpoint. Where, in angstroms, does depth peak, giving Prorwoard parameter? 5950.01 angstroms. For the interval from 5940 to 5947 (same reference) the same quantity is 5940.43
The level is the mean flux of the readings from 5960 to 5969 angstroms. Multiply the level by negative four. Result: -67.9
